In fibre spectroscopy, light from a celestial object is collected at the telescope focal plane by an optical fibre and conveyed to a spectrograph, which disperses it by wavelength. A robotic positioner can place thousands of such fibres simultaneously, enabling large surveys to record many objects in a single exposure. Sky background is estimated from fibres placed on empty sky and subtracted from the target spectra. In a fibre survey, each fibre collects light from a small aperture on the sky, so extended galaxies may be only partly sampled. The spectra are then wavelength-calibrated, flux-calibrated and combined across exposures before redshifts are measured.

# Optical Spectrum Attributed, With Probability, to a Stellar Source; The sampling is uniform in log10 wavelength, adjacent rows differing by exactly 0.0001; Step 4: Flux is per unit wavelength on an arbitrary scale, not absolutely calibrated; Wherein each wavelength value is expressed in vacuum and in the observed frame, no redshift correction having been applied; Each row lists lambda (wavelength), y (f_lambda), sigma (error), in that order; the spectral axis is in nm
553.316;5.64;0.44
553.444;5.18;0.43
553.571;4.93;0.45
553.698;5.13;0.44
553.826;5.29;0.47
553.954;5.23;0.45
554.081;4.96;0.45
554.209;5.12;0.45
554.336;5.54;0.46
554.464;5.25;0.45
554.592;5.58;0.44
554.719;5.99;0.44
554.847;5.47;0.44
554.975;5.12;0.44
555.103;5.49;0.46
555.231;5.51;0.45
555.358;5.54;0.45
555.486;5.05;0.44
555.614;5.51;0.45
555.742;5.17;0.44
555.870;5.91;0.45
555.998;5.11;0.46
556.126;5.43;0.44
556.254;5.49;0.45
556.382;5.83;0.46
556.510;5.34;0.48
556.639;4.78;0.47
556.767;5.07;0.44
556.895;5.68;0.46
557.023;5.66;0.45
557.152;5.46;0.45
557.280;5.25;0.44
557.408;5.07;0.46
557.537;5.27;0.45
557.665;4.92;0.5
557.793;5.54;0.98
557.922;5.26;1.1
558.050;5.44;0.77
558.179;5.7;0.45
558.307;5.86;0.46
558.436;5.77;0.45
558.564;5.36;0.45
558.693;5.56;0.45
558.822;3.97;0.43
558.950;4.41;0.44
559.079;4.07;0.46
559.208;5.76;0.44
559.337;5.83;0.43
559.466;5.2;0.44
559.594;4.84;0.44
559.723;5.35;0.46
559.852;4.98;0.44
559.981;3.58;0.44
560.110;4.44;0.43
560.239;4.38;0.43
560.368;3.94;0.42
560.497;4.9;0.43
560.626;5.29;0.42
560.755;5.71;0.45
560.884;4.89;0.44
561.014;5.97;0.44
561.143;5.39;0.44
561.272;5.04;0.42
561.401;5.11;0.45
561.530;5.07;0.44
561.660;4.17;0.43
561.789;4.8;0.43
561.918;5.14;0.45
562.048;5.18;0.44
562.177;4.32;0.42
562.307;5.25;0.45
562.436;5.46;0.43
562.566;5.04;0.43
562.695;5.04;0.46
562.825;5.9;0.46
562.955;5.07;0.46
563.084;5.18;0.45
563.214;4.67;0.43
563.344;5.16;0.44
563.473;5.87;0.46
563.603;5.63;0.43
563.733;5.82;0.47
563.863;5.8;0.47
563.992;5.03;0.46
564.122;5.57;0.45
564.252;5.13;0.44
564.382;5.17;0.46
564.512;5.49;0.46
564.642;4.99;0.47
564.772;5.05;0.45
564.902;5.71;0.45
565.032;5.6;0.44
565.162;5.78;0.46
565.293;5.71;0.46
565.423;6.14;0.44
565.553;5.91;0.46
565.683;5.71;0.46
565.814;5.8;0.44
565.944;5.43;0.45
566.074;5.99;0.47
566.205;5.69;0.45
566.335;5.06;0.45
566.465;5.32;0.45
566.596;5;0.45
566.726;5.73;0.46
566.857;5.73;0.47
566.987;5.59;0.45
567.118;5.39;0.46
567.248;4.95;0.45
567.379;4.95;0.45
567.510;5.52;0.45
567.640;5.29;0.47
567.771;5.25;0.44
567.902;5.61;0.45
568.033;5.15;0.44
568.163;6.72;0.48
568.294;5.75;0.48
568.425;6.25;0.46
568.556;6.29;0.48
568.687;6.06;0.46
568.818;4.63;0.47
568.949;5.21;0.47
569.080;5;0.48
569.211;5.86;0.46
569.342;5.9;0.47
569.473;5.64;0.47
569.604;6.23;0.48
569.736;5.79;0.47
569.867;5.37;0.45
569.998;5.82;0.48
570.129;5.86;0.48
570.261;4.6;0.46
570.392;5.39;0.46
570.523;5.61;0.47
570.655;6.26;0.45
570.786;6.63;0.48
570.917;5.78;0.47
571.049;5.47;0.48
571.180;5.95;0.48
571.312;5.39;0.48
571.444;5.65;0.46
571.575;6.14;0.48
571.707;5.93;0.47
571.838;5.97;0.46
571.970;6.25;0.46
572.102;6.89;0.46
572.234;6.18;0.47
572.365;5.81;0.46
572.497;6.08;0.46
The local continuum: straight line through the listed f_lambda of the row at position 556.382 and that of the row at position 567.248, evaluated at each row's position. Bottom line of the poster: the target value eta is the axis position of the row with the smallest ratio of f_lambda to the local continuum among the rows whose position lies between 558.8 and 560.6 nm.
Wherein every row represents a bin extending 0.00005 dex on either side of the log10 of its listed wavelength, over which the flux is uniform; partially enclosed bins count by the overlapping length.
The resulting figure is 559.981 nm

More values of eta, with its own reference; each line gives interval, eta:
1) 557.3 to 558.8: 557.665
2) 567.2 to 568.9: 568.818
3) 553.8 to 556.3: 554.081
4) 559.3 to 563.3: 559.981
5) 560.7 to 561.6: 560.884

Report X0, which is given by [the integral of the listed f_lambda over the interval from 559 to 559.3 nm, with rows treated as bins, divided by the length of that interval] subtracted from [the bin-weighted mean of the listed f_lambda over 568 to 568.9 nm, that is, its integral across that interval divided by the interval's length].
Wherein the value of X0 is 0.9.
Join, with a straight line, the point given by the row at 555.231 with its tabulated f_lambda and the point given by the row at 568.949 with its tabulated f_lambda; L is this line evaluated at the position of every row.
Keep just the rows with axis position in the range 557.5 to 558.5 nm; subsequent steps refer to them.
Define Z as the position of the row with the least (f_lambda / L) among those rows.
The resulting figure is 557.665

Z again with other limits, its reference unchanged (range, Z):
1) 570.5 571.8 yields 571.312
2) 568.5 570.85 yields 570.261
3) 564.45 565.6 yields 564.642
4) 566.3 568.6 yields 567.248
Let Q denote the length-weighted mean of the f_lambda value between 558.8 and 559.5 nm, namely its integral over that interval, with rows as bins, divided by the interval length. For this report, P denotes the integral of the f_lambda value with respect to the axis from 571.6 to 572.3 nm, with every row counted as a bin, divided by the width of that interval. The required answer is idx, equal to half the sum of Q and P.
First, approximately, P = 6.2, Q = 4.9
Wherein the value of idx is 5.58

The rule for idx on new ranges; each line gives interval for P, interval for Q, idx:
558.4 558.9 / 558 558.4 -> 5.40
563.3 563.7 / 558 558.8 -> 5.56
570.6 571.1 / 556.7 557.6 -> 5.70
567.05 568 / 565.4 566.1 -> 5.54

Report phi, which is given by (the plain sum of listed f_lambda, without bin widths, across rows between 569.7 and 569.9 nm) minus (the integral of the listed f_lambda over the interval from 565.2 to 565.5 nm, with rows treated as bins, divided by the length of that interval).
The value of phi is 5.26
